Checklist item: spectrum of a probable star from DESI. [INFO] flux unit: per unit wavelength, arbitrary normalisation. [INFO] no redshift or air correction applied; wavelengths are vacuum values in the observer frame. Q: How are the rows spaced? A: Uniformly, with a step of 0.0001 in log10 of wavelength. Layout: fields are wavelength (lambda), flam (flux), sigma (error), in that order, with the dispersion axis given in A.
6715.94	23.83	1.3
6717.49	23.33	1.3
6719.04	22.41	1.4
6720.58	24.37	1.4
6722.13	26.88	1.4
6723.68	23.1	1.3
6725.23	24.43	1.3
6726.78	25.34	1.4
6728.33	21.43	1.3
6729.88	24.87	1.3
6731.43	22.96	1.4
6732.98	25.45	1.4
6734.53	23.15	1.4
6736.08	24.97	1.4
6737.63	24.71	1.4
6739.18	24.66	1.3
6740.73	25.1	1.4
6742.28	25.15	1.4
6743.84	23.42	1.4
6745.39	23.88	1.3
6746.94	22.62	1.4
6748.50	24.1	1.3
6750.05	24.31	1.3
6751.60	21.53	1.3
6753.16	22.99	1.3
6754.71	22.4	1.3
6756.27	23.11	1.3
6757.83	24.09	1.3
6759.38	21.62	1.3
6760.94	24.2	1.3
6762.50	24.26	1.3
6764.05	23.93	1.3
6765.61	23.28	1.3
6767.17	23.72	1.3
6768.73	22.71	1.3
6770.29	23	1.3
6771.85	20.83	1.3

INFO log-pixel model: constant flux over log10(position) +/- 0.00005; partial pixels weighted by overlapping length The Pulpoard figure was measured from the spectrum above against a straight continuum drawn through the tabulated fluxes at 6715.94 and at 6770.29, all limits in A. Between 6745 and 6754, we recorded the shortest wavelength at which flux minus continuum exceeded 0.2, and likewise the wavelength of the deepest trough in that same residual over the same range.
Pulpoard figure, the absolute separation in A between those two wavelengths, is 6.2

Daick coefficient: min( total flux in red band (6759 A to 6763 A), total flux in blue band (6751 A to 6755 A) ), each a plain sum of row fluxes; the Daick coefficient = 66.9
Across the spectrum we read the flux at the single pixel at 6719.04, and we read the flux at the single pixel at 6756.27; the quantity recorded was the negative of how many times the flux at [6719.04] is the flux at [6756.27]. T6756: -0.97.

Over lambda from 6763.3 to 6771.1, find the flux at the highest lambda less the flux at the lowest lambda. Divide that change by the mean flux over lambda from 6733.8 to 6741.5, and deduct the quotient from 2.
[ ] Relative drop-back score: 2.04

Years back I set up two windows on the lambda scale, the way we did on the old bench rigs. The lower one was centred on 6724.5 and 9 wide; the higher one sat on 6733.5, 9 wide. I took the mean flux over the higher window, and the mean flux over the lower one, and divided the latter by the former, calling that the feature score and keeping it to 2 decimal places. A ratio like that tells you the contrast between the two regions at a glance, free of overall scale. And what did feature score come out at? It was 1.00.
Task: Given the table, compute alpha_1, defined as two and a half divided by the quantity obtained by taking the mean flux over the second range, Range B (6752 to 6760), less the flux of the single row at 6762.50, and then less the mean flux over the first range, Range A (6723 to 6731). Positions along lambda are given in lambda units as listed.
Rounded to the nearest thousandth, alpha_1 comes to -0.099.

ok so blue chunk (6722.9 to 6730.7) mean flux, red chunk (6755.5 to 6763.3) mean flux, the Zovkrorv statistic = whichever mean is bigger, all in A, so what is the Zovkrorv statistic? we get 23.8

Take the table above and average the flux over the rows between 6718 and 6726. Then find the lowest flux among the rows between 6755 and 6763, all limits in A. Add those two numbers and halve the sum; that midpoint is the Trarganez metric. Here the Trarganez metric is 22.9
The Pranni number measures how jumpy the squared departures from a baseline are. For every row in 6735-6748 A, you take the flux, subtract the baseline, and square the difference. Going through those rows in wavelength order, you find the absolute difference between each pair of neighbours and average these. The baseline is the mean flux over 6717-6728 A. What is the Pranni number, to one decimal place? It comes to 0.6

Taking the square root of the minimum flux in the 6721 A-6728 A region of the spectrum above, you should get 4.81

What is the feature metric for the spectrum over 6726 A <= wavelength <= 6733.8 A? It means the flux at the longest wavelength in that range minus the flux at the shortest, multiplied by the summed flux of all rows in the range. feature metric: 13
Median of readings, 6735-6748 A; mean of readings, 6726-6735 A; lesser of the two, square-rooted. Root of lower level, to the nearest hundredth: 4.89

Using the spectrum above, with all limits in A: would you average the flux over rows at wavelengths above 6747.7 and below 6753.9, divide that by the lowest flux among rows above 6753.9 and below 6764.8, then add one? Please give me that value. 2.07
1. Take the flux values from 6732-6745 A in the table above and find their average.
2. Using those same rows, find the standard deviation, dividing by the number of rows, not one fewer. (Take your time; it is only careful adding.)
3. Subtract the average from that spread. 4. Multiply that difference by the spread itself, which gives -19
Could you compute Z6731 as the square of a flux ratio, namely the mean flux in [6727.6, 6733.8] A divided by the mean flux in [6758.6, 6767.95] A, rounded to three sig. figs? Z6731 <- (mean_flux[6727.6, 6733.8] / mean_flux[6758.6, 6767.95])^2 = 1.02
